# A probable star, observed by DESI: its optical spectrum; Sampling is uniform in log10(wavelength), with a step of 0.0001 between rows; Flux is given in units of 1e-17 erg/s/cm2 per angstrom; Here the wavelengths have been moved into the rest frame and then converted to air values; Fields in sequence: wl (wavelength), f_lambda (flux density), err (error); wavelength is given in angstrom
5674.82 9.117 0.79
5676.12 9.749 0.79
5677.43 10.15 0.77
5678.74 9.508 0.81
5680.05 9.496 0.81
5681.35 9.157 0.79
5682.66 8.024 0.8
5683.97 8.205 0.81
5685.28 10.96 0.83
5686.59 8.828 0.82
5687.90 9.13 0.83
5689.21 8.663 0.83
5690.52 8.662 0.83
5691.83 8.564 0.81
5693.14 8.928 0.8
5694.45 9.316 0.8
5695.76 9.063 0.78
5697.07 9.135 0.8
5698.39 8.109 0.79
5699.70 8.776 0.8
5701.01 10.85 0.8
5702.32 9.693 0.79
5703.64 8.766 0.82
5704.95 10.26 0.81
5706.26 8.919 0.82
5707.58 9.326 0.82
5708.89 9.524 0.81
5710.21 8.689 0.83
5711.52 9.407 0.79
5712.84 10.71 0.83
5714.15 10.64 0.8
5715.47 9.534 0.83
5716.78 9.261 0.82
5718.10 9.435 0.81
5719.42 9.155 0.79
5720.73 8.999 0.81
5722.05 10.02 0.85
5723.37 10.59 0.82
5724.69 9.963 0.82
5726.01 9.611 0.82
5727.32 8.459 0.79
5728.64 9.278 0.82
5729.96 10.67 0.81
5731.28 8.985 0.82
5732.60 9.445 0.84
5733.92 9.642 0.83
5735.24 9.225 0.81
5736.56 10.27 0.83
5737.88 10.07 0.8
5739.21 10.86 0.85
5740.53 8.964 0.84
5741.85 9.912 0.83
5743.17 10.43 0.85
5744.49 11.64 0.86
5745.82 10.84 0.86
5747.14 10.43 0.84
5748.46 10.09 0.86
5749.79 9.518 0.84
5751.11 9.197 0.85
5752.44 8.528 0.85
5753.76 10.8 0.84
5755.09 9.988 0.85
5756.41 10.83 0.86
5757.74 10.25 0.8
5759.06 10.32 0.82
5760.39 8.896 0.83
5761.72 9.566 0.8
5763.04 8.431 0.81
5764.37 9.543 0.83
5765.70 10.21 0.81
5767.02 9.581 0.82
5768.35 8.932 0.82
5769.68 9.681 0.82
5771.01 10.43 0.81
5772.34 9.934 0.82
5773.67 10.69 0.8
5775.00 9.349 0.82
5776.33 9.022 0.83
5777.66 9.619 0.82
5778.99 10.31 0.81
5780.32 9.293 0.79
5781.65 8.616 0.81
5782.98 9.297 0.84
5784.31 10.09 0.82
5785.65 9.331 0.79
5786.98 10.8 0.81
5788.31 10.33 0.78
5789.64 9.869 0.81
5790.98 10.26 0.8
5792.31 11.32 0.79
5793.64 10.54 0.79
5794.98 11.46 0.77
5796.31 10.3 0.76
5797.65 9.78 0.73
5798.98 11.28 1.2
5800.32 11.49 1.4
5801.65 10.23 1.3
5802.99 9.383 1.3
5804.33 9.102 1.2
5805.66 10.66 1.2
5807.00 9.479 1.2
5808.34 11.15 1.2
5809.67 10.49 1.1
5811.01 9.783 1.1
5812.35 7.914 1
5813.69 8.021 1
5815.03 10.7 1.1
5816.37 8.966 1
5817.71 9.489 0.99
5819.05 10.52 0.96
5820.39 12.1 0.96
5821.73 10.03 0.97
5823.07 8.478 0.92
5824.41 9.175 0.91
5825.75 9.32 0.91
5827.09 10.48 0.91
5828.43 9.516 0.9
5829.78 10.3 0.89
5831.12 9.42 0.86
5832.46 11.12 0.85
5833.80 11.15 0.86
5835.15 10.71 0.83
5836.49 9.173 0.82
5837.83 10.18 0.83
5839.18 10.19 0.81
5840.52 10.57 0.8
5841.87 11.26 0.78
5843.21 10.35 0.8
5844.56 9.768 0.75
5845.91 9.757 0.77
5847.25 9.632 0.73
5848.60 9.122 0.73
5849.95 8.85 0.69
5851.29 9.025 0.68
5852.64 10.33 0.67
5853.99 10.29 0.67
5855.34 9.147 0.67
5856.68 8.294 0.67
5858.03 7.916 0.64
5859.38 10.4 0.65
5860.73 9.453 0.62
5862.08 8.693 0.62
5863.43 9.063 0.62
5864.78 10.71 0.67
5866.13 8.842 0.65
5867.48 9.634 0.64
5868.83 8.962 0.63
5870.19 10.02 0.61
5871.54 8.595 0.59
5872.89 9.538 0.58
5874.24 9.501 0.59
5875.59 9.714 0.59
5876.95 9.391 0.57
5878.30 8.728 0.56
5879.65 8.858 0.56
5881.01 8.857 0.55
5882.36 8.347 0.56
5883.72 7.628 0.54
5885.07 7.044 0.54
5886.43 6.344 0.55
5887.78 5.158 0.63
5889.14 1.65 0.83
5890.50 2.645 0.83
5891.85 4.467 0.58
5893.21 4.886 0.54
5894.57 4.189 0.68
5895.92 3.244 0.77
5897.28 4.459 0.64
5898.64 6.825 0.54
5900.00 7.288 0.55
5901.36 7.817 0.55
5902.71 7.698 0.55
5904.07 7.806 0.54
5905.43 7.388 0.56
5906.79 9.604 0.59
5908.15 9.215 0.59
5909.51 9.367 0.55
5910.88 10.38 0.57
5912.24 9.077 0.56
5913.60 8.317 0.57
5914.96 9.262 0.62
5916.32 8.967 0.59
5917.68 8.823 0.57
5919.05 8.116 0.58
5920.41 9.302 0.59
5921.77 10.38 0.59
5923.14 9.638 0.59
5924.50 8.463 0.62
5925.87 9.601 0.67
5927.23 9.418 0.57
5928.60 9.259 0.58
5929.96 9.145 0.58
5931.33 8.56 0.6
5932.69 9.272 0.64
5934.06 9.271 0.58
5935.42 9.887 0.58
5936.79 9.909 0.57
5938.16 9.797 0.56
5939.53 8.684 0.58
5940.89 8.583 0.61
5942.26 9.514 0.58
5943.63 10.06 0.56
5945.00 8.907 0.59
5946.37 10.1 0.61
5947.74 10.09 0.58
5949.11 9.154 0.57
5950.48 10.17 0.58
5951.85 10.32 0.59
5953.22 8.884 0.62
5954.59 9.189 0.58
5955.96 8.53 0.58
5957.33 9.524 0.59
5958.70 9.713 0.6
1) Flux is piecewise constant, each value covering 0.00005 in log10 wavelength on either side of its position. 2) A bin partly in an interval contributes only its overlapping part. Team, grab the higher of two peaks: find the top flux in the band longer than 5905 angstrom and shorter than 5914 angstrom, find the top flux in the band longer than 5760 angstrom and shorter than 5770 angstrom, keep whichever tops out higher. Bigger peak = 10.4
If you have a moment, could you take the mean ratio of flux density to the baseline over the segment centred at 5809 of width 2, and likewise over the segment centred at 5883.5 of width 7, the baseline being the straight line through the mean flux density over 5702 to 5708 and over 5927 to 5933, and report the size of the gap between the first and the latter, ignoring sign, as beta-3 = 0.33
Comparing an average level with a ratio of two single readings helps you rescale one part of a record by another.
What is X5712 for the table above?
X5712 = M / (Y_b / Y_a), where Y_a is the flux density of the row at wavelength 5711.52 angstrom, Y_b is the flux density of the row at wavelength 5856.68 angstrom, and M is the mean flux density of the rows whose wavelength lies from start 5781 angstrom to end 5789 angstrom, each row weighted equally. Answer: 11.1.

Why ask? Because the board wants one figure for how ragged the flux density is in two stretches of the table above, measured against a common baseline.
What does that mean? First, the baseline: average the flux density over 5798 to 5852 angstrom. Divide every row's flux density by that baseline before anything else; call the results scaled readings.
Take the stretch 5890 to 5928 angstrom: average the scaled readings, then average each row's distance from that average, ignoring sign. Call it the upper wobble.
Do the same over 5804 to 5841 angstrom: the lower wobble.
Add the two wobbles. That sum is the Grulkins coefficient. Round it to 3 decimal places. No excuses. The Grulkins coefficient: 0.255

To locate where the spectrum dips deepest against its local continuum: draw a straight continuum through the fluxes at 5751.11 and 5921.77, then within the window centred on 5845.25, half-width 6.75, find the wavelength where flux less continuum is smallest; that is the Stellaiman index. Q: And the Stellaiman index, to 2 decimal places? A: 5849.95 angstrom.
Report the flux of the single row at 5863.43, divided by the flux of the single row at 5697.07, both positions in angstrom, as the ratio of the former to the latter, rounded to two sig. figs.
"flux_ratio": 0.99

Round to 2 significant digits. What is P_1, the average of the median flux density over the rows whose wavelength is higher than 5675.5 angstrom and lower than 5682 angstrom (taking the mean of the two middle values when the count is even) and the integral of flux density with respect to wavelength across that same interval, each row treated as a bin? 36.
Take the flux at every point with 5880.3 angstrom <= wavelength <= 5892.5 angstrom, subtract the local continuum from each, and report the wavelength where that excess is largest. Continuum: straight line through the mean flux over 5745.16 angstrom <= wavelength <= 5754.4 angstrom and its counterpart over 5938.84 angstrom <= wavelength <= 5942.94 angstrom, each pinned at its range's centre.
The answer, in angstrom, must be 5881.01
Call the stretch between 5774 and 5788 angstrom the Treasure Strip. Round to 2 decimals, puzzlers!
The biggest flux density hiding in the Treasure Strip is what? 10.80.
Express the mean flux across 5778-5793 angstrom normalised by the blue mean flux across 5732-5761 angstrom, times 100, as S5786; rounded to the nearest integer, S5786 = 99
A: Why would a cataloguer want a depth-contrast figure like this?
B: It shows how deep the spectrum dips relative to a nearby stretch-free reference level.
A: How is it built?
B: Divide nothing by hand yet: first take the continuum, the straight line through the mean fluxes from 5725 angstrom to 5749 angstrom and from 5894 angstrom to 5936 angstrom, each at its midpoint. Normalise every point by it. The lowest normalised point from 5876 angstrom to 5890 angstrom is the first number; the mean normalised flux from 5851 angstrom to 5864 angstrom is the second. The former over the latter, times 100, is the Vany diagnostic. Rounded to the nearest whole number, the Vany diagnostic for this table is 18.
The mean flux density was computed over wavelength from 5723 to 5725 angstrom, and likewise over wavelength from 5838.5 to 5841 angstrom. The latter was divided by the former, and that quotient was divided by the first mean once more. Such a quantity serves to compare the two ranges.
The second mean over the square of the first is 0.098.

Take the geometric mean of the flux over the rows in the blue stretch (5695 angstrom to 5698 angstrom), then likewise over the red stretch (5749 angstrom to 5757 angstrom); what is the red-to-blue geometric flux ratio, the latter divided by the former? 1.07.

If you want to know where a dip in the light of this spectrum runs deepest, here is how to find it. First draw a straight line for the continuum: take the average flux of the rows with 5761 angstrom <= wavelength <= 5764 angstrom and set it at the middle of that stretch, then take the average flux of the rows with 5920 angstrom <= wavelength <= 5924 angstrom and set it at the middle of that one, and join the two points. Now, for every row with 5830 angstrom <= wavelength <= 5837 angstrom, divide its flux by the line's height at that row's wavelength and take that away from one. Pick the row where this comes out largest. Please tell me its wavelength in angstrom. 5836.49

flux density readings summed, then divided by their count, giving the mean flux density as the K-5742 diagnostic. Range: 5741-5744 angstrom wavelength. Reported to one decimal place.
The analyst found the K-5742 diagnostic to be 10.2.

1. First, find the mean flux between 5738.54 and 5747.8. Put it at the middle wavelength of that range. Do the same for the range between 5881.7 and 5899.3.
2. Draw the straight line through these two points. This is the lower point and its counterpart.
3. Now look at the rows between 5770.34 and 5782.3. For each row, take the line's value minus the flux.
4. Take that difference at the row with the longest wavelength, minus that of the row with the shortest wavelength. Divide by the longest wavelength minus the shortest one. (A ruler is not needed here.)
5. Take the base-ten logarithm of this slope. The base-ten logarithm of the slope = -0.87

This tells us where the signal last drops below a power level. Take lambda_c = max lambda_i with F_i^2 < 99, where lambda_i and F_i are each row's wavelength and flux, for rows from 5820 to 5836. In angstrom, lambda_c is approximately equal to 5831.12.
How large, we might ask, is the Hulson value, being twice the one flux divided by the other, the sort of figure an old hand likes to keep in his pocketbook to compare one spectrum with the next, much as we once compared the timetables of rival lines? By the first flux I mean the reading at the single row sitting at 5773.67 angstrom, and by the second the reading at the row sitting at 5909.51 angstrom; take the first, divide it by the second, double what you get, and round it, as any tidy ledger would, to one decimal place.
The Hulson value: 2.3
